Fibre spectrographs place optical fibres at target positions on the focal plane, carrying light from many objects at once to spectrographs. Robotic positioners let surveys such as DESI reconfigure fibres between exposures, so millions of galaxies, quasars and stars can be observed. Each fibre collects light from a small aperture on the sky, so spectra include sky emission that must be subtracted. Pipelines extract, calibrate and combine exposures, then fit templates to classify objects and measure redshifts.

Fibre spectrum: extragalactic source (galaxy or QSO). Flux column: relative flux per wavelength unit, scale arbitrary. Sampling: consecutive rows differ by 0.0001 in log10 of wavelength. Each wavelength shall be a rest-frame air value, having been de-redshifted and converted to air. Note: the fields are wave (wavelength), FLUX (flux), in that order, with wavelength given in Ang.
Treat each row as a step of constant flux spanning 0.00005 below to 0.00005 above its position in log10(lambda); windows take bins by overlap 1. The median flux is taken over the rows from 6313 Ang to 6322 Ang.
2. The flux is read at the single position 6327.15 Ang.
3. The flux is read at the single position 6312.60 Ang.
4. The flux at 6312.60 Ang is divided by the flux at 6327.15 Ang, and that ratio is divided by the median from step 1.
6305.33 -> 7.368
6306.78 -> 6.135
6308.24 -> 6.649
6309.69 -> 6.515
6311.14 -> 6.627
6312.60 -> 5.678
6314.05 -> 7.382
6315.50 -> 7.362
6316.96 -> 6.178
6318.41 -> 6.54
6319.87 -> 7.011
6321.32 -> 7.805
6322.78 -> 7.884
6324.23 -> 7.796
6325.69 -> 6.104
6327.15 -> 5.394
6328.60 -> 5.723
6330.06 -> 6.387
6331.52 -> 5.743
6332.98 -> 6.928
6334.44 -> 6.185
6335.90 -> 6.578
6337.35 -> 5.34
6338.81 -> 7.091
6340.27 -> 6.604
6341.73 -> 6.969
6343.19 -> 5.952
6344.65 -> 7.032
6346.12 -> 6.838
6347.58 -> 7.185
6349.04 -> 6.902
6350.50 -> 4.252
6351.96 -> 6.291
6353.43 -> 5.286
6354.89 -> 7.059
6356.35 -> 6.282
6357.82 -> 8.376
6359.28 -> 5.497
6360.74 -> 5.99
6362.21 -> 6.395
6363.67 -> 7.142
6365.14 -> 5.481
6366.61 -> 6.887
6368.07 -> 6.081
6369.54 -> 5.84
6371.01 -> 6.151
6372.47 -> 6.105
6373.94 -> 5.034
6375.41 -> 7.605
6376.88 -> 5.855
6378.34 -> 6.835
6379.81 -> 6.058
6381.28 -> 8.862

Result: 0.146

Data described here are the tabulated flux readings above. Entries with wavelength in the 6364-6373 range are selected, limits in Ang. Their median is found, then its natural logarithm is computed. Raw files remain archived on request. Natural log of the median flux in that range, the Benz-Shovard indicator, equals 1.81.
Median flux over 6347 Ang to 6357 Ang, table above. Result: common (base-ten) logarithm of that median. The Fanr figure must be 0.799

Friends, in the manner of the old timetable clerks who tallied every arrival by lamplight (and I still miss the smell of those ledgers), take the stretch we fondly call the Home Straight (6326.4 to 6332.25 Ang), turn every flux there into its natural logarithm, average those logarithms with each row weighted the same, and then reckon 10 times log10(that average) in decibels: 2.45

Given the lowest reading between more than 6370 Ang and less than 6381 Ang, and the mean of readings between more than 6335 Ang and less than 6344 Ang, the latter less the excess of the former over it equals 7.8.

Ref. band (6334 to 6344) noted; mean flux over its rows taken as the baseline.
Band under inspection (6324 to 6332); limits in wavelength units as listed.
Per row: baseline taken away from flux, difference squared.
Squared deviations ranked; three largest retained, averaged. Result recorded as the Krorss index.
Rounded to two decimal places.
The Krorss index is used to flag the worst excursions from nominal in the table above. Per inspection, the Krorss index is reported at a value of 1.14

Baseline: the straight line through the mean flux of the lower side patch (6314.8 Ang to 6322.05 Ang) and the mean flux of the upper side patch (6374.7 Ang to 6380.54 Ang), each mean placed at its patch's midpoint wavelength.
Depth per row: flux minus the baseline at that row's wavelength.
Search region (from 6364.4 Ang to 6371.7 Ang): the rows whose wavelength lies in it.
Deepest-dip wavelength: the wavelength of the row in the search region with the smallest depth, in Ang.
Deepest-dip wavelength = 6365.14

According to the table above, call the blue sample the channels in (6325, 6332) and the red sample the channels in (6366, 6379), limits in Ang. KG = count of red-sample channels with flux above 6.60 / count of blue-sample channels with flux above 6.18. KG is 3.0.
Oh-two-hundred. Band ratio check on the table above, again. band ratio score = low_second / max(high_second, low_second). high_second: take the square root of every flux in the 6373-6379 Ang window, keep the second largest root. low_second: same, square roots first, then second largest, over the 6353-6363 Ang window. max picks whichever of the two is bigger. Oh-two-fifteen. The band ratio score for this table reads 1.00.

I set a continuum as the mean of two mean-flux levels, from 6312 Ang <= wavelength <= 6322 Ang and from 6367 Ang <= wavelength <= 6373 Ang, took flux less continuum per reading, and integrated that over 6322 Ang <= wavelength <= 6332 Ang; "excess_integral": 0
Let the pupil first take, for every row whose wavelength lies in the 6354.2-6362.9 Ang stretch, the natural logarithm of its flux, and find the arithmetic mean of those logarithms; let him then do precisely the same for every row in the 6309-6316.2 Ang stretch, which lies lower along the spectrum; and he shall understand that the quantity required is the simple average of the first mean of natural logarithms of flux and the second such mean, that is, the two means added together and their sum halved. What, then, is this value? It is 1.89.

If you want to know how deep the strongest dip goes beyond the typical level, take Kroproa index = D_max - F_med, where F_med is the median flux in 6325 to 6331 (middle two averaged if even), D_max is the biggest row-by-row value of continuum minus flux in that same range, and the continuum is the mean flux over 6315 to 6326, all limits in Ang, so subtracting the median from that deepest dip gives -4.2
